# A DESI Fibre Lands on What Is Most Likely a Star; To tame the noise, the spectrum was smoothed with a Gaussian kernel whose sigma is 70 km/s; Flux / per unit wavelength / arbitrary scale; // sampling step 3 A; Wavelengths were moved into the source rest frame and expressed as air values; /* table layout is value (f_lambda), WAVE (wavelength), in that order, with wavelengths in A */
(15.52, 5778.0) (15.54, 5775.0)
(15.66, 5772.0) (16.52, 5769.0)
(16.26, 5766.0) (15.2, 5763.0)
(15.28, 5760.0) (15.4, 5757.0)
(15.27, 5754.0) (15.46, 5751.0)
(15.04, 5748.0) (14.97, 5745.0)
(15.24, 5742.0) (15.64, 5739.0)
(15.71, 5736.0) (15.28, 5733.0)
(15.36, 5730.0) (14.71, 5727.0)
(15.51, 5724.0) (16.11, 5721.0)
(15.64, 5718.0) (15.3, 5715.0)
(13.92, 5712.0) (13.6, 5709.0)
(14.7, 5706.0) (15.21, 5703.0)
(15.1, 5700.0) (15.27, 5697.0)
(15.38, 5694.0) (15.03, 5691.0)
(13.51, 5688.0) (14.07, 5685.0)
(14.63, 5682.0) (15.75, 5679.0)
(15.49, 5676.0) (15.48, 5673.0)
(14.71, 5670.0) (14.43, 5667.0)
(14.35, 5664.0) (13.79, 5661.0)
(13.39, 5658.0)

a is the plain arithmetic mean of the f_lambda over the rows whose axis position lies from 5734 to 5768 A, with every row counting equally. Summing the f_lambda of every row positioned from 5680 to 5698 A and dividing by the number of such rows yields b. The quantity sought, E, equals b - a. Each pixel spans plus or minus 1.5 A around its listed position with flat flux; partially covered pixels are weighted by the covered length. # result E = -0.8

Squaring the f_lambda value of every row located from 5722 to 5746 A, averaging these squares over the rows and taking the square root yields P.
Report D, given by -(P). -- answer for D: -15.3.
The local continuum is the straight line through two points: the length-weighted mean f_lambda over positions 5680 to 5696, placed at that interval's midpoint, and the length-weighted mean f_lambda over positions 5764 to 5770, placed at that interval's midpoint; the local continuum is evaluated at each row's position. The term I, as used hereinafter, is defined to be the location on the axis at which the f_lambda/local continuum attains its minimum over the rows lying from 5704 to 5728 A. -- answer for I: 5709.0 A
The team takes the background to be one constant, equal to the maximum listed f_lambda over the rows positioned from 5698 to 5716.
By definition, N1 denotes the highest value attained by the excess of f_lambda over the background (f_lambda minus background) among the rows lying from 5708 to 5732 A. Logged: 0.8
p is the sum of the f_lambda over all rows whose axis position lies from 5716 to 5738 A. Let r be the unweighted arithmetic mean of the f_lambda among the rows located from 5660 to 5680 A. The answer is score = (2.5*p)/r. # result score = 18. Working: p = 108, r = 14.9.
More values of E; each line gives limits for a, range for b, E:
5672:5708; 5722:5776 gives 0.5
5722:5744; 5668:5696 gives -0.5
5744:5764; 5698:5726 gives -0.2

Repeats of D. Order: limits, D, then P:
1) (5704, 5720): -14.7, 14.65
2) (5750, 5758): -15.4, 15.38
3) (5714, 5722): -15.7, 15.69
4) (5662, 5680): -15.0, 15.05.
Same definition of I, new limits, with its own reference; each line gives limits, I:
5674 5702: 5688.0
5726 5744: 5727.0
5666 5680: 5667.0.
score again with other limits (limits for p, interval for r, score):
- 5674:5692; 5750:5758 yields 14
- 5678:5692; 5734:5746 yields 12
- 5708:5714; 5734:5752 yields 4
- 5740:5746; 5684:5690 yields 5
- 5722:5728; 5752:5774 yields 5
